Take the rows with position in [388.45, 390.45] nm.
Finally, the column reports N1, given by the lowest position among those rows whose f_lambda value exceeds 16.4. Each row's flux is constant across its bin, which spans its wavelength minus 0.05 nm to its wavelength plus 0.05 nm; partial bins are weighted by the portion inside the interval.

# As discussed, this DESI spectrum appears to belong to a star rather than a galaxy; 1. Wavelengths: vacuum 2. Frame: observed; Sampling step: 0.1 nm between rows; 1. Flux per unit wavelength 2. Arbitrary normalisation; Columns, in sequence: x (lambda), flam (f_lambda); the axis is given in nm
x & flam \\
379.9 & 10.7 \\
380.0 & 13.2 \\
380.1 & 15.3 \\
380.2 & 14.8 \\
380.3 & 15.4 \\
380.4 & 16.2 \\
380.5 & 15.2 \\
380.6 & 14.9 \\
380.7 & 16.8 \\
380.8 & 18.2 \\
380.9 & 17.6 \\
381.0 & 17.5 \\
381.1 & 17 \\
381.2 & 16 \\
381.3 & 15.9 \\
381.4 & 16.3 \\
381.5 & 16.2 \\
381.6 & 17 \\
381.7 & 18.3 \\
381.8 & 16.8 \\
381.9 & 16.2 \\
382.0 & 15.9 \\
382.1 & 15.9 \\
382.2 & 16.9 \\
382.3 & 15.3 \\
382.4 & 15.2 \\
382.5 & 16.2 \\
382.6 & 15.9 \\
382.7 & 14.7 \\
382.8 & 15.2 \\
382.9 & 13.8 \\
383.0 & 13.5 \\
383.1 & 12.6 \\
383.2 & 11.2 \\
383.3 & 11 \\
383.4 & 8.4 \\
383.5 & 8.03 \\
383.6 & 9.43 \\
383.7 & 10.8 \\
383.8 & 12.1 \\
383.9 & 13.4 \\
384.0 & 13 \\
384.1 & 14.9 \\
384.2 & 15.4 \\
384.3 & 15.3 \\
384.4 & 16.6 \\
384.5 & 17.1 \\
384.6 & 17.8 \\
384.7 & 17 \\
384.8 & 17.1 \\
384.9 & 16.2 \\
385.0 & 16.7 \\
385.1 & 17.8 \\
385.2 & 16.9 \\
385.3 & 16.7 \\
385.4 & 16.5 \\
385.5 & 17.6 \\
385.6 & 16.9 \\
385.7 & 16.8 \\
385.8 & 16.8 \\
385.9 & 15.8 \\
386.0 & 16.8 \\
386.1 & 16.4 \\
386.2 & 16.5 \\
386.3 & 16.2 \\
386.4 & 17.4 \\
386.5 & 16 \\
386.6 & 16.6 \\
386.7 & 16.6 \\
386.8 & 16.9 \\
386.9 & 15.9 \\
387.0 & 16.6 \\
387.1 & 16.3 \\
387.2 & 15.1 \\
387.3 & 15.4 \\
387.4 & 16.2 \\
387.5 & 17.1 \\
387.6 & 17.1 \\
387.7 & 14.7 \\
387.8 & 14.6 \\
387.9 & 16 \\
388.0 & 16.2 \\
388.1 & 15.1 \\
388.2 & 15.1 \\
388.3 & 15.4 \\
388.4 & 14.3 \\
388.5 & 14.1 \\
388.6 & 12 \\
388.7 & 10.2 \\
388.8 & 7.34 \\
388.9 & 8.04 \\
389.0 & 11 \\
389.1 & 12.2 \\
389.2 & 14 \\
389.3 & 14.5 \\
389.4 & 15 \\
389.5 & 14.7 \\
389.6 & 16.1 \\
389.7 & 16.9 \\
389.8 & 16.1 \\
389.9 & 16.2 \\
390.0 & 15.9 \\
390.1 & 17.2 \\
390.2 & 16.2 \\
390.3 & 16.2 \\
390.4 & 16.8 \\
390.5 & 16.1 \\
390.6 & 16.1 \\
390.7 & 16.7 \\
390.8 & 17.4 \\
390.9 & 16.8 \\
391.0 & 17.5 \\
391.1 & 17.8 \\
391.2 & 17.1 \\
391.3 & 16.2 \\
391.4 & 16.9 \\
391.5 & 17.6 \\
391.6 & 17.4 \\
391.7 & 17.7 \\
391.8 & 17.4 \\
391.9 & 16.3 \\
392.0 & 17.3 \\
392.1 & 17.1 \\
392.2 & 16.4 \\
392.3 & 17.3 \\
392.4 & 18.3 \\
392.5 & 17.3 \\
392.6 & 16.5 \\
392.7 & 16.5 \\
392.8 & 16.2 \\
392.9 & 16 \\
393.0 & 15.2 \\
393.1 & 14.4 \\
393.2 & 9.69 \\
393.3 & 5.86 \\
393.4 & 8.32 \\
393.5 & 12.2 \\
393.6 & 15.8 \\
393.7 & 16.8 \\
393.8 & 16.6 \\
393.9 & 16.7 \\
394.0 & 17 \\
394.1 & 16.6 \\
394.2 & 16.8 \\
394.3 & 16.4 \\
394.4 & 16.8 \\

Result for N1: 389.7 nm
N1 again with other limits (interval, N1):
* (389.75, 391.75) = 390.1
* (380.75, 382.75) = 380.8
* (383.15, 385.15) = 384.4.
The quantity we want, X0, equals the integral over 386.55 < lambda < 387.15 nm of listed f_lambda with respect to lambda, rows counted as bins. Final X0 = 9.9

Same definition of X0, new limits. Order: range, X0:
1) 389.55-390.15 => 9.8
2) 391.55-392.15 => 10.3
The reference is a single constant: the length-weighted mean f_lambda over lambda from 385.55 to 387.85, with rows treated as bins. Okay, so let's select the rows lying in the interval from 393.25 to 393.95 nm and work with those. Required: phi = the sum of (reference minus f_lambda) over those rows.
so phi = 22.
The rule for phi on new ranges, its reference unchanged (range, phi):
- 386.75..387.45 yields 2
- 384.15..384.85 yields -2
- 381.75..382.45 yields 2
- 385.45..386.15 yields -3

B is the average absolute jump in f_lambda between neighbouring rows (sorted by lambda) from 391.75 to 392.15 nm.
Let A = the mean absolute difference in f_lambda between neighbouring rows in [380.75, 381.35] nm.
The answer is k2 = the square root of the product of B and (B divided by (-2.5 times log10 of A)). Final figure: 0.8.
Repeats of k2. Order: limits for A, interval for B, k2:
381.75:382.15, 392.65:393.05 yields 0.4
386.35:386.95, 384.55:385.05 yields 0.9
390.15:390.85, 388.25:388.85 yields 1.7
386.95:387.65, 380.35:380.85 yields 1.5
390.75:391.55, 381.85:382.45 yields 0.9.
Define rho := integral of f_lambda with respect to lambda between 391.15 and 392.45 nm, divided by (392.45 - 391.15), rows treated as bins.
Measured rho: 17.2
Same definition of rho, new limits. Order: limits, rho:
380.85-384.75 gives 14.8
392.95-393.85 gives 12.8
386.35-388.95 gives 14.9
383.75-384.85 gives 15.4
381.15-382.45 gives 16.3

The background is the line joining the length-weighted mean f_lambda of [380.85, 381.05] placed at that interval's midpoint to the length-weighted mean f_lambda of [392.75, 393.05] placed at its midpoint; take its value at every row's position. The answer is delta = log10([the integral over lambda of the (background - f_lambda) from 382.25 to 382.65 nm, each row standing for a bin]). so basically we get -0.2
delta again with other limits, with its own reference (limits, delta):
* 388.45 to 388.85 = 0.3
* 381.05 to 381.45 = -0.3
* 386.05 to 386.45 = -1.2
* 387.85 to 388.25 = -0.4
